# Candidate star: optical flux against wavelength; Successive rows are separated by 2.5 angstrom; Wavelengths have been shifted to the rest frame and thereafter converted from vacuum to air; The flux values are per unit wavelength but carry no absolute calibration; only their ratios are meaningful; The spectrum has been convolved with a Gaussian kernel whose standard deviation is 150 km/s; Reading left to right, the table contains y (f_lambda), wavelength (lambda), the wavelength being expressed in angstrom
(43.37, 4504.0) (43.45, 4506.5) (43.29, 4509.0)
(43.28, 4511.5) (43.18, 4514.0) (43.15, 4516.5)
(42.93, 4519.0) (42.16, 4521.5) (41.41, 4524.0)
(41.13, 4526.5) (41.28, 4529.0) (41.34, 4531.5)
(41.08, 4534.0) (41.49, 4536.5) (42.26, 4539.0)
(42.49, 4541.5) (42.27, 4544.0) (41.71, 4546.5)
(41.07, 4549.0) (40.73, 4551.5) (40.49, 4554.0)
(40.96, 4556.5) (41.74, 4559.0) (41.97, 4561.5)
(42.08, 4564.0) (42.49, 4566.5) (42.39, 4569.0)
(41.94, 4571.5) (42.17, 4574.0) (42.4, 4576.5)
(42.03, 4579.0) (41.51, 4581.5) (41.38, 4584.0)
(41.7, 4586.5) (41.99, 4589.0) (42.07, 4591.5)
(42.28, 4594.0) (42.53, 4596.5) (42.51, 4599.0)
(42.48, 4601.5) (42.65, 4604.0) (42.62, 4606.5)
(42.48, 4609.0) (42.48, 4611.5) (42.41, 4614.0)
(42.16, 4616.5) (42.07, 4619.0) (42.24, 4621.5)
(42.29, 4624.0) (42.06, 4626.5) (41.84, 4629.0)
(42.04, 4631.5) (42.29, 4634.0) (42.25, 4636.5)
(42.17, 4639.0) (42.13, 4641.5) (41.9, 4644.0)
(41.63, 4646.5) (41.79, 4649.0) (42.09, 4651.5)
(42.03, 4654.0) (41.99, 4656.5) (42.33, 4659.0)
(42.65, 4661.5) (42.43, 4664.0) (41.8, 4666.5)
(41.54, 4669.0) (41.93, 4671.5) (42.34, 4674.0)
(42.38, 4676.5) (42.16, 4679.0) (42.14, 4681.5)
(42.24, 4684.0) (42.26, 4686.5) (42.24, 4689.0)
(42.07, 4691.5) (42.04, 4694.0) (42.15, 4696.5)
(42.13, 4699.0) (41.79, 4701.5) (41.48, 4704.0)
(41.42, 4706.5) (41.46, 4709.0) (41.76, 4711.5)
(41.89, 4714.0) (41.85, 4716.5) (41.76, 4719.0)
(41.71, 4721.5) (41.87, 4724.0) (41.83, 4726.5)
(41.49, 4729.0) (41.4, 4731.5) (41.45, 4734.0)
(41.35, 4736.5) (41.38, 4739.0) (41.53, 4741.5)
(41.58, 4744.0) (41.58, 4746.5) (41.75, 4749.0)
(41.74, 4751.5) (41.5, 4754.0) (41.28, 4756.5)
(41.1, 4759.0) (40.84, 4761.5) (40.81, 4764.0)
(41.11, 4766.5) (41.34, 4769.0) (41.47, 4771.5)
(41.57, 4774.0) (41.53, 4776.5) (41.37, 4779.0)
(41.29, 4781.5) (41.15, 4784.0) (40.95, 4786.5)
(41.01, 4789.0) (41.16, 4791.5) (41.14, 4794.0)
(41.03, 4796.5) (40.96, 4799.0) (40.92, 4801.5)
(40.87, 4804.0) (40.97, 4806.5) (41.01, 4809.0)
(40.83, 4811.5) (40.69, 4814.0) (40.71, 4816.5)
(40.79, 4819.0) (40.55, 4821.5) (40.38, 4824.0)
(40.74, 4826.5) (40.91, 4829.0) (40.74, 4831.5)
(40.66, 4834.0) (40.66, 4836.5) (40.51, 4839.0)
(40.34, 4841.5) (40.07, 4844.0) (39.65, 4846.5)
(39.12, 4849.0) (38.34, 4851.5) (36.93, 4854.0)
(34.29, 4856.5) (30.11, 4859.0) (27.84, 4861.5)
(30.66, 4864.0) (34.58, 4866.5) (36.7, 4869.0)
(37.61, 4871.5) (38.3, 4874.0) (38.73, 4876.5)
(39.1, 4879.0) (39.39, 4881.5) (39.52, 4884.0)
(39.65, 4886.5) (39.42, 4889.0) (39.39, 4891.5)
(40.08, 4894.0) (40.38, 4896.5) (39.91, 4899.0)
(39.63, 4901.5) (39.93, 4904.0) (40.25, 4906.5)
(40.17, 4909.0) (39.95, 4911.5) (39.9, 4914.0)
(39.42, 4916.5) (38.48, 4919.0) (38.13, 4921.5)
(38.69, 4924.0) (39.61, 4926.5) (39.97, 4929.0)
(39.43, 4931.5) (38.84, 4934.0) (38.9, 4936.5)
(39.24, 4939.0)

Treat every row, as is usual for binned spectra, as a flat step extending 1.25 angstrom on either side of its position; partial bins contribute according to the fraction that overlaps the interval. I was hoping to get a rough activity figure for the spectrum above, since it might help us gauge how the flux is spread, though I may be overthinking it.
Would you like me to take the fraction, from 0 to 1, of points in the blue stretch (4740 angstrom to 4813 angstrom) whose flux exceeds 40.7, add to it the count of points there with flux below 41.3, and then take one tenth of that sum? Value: 1.9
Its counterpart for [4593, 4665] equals 0.1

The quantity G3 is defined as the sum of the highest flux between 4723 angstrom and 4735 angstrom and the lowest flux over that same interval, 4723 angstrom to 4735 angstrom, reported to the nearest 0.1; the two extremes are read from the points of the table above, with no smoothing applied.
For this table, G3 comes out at 83.3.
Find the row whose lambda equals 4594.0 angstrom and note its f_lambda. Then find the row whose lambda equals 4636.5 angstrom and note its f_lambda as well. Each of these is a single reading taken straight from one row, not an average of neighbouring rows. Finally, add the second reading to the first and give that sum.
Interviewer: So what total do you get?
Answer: 84.5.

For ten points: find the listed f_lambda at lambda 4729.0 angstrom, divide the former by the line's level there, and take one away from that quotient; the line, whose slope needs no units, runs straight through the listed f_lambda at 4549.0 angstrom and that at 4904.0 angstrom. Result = 0.025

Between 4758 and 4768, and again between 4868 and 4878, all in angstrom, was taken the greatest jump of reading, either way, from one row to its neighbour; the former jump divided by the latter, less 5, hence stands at -4.7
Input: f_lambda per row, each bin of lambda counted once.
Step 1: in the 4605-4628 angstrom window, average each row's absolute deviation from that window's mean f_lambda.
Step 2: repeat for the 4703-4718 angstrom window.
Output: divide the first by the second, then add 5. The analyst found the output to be 5.9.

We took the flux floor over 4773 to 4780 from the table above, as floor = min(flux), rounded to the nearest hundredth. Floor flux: 41.37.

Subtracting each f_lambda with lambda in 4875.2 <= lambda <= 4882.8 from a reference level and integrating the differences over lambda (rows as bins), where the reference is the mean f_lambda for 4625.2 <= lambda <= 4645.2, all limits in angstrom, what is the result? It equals 23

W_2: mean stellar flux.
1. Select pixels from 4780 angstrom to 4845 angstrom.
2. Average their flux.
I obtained 40.81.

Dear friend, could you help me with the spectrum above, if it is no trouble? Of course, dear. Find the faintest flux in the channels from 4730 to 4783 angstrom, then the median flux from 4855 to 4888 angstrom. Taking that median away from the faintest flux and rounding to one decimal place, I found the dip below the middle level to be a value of 3.2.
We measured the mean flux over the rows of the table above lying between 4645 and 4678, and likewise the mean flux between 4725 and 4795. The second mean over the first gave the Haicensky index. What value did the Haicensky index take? 0.983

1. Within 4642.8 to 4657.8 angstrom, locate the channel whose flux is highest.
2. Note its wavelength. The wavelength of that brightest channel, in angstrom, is 4651.5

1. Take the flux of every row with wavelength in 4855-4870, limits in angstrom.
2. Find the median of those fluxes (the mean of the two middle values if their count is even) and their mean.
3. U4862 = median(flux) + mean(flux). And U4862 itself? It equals 64.8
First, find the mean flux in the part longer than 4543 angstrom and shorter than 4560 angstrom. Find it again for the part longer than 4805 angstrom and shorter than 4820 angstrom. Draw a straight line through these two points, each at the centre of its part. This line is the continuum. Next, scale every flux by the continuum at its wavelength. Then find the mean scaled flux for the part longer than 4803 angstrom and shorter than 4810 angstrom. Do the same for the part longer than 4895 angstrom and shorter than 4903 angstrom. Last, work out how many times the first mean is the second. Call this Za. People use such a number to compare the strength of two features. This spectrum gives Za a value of 1.02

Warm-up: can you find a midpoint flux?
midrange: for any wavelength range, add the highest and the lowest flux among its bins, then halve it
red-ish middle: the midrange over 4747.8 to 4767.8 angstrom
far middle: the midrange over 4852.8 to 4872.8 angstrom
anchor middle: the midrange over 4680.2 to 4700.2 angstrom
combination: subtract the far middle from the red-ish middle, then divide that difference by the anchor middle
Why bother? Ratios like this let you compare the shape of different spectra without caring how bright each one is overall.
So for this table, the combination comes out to 0.20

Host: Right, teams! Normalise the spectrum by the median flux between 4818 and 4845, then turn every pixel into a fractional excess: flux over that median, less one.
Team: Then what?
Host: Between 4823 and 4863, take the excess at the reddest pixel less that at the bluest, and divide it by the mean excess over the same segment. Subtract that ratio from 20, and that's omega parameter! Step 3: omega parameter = 15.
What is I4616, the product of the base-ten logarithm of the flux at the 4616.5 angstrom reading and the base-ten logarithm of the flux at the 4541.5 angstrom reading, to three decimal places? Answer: 2.646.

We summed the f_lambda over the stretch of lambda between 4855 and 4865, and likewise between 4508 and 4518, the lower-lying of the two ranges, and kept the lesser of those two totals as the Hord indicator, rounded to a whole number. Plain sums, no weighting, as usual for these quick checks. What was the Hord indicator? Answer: 123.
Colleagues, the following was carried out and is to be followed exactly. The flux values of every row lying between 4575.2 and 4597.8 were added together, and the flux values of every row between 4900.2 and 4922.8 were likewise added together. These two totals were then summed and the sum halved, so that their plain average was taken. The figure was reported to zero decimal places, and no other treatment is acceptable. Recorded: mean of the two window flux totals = 367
